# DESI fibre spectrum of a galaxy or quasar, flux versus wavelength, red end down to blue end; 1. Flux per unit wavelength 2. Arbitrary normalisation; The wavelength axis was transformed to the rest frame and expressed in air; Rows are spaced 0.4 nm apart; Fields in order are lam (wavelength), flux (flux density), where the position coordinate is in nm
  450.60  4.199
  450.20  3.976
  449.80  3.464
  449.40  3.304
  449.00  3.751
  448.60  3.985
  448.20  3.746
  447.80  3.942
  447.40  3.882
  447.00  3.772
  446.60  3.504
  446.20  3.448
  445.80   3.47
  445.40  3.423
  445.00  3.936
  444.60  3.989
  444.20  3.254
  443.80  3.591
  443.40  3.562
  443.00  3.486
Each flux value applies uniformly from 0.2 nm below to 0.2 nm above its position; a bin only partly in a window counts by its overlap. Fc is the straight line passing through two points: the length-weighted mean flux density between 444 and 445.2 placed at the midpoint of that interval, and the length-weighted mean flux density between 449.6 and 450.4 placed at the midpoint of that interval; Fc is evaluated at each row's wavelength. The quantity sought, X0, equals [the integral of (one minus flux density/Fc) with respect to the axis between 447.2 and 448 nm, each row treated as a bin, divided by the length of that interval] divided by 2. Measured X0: -0.03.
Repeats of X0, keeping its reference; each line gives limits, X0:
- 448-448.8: -0.02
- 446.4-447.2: 0.01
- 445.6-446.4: 0.04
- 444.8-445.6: 0.01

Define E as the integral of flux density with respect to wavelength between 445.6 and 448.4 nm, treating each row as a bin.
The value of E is 10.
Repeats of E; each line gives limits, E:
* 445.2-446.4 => 4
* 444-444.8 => 3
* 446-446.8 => 3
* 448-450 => 7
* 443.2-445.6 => 9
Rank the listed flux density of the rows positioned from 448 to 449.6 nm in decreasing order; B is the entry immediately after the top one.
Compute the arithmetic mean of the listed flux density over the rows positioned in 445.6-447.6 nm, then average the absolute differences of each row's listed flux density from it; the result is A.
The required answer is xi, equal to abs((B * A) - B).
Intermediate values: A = 0.169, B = 3.751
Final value 3.12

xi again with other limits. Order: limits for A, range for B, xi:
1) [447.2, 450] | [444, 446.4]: 3.17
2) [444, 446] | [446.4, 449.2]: 2.84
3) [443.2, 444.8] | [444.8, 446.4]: 2.79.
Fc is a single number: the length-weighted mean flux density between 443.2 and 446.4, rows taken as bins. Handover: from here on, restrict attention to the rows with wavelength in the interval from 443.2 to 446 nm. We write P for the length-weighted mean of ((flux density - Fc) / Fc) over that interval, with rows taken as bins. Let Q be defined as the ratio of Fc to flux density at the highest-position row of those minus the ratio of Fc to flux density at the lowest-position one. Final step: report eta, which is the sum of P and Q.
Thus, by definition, 0.03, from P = 0.005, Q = 0.03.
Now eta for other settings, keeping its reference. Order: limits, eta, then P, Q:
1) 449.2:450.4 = -0.18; -0.001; -0.18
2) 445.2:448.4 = -0.07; 0.018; -0.09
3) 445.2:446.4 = -0.05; -0.038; -0.01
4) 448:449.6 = 0.16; 0.031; 0.13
